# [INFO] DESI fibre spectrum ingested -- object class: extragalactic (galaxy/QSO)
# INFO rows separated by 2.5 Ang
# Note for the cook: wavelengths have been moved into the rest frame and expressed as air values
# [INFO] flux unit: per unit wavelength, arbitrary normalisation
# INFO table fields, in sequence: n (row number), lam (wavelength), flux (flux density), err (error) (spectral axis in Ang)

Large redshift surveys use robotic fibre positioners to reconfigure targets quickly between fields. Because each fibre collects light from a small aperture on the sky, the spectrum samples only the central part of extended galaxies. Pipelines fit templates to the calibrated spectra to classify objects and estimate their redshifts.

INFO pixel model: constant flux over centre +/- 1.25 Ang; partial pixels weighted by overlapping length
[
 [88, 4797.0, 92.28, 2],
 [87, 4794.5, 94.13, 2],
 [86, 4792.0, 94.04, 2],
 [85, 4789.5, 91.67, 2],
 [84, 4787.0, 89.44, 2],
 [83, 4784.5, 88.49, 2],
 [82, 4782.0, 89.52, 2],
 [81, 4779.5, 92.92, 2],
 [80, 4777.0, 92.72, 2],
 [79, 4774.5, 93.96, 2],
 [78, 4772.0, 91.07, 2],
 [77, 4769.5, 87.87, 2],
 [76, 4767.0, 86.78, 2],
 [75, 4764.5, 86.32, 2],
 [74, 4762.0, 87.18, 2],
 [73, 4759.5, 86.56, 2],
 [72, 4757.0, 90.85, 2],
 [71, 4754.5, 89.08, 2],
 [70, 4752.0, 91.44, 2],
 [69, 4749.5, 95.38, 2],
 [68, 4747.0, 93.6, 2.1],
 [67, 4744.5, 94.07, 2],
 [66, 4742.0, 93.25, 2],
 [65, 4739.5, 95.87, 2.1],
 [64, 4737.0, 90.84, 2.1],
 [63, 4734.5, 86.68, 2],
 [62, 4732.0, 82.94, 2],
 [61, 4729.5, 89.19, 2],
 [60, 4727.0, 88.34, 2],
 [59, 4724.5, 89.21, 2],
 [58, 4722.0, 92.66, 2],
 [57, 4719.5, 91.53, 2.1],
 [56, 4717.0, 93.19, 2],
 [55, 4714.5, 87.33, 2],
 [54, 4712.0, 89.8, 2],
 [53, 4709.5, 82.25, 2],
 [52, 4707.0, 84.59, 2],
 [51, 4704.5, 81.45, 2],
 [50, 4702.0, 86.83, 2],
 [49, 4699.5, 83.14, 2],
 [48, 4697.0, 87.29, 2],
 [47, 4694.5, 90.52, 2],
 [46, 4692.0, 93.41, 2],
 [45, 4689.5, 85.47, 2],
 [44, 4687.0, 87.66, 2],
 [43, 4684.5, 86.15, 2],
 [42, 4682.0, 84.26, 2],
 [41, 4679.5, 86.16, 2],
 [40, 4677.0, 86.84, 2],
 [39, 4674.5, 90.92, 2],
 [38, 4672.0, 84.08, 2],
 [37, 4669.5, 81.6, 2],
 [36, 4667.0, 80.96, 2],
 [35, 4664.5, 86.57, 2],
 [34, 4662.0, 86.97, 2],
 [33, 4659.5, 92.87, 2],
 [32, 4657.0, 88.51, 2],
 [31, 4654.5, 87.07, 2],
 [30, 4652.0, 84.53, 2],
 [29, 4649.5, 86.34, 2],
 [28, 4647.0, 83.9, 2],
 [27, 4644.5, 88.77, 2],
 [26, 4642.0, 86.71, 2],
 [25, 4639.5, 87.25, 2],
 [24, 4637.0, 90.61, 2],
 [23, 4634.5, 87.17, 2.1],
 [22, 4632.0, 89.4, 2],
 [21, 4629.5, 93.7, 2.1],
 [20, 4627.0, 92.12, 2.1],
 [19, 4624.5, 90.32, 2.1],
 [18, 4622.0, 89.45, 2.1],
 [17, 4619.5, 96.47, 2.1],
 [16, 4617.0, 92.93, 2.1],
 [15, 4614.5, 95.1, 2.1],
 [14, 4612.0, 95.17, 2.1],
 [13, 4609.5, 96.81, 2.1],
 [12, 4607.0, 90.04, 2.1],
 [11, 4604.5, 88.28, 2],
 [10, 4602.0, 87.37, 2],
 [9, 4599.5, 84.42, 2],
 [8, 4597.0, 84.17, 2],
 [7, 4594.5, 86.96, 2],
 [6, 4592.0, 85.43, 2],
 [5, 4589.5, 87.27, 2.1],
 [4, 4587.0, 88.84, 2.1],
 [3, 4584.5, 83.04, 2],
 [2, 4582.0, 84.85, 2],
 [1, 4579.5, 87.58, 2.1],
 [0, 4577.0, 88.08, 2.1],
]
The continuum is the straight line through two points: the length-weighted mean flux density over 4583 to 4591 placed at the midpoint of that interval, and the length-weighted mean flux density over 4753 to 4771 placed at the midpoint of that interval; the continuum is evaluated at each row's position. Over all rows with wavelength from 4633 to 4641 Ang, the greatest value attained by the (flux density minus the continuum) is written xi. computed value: 4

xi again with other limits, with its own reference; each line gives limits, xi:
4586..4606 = 3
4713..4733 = 6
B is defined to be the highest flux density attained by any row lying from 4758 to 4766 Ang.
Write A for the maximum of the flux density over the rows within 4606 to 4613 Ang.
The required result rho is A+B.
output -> 184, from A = 96.81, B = 87.18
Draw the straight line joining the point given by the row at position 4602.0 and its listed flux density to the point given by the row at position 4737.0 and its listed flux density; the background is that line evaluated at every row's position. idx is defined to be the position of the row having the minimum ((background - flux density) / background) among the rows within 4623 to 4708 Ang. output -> 4629.5 Ang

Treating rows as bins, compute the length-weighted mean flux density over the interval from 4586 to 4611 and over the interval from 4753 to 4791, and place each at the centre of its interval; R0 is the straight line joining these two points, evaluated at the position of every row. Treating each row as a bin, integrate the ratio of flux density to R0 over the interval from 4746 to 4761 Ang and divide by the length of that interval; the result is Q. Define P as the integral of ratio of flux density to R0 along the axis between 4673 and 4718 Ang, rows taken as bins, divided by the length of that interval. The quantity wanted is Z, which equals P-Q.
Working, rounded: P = 0.98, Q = 1.02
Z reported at -0.04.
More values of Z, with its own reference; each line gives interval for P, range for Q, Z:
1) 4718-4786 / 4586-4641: -0.01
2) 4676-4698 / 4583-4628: -0.03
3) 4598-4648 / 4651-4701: 0.05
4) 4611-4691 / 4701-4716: 0.04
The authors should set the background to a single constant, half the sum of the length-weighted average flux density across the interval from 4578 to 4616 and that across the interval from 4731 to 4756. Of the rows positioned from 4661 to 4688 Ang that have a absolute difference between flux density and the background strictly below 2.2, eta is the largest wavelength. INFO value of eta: 4674.5 Ang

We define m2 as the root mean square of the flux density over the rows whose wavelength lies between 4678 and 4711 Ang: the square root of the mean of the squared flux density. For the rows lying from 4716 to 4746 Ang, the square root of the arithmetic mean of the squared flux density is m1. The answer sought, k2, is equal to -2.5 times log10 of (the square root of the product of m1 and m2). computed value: -4.87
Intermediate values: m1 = 90.7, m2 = 86.1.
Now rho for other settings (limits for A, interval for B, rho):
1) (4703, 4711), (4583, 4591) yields 173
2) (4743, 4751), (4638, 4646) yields 184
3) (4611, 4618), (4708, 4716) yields 185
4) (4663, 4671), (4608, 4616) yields 183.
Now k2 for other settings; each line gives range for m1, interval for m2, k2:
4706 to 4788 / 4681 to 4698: -4.87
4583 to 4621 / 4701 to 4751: -4.88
